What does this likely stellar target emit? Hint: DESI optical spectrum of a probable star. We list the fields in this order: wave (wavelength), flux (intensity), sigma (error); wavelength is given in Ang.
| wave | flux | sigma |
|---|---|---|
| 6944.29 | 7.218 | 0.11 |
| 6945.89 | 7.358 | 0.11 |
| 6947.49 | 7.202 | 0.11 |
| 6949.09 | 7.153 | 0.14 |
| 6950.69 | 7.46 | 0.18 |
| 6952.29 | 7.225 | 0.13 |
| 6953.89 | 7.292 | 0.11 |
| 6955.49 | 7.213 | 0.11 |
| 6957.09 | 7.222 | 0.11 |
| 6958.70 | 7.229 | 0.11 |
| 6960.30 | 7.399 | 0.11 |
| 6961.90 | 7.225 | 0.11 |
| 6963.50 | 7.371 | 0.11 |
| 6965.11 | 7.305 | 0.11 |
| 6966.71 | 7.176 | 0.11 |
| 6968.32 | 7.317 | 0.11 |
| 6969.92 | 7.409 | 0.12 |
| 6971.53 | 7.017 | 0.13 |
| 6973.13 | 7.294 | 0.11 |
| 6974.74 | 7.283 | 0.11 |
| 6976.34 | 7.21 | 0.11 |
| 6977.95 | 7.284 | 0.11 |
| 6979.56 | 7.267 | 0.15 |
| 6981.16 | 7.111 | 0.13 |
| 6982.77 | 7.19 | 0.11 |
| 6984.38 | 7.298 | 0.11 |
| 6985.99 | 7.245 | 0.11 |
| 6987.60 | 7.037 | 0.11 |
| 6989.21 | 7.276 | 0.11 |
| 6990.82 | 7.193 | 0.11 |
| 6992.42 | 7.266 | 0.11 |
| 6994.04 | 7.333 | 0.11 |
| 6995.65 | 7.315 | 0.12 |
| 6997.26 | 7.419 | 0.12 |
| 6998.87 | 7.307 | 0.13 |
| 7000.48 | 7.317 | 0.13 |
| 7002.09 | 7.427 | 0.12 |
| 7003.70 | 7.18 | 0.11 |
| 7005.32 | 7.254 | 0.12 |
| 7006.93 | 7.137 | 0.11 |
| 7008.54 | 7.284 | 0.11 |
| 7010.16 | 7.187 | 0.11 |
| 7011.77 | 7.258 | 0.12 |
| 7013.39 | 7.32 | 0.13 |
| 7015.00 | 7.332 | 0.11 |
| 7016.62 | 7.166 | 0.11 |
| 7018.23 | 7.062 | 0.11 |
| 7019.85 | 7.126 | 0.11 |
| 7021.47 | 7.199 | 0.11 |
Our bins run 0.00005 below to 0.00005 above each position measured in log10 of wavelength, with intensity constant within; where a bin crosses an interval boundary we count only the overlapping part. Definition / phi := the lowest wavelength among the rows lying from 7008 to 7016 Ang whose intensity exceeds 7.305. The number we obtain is 7013.39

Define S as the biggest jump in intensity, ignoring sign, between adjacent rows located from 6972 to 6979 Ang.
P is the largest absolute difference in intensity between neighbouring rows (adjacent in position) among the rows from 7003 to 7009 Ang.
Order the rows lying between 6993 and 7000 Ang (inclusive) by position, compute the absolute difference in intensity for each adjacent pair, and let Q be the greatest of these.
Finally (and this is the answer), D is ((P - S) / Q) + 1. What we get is 1.7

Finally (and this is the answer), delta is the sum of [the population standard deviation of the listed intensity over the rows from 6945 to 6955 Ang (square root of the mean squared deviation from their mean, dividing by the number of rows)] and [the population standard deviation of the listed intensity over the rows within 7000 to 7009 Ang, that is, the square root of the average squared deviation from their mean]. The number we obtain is 0.197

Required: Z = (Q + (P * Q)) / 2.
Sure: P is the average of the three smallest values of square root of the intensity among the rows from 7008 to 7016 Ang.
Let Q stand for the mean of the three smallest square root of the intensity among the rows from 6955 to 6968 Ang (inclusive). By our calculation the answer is 4.95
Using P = 2.691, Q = 2.68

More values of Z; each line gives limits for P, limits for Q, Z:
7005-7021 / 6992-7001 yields 4.95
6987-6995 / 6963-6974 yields 4.92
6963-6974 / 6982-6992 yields 4.91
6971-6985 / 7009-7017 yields 4.92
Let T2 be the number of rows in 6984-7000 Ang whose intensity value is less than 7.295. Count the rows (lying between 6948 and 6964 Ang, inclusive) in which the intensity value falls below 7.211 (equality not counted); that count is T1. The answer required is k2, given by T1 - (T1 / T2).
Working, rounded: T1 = 1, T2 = 5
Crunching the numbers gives 0.8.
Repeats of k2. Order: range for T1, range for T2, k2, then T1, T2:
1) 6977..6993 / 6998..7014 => 3.3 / 4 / 6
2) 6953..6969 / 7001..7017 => 0.9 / 1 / 7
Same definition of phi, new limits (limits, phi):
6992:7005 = 6994.04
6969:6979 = 6969.92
